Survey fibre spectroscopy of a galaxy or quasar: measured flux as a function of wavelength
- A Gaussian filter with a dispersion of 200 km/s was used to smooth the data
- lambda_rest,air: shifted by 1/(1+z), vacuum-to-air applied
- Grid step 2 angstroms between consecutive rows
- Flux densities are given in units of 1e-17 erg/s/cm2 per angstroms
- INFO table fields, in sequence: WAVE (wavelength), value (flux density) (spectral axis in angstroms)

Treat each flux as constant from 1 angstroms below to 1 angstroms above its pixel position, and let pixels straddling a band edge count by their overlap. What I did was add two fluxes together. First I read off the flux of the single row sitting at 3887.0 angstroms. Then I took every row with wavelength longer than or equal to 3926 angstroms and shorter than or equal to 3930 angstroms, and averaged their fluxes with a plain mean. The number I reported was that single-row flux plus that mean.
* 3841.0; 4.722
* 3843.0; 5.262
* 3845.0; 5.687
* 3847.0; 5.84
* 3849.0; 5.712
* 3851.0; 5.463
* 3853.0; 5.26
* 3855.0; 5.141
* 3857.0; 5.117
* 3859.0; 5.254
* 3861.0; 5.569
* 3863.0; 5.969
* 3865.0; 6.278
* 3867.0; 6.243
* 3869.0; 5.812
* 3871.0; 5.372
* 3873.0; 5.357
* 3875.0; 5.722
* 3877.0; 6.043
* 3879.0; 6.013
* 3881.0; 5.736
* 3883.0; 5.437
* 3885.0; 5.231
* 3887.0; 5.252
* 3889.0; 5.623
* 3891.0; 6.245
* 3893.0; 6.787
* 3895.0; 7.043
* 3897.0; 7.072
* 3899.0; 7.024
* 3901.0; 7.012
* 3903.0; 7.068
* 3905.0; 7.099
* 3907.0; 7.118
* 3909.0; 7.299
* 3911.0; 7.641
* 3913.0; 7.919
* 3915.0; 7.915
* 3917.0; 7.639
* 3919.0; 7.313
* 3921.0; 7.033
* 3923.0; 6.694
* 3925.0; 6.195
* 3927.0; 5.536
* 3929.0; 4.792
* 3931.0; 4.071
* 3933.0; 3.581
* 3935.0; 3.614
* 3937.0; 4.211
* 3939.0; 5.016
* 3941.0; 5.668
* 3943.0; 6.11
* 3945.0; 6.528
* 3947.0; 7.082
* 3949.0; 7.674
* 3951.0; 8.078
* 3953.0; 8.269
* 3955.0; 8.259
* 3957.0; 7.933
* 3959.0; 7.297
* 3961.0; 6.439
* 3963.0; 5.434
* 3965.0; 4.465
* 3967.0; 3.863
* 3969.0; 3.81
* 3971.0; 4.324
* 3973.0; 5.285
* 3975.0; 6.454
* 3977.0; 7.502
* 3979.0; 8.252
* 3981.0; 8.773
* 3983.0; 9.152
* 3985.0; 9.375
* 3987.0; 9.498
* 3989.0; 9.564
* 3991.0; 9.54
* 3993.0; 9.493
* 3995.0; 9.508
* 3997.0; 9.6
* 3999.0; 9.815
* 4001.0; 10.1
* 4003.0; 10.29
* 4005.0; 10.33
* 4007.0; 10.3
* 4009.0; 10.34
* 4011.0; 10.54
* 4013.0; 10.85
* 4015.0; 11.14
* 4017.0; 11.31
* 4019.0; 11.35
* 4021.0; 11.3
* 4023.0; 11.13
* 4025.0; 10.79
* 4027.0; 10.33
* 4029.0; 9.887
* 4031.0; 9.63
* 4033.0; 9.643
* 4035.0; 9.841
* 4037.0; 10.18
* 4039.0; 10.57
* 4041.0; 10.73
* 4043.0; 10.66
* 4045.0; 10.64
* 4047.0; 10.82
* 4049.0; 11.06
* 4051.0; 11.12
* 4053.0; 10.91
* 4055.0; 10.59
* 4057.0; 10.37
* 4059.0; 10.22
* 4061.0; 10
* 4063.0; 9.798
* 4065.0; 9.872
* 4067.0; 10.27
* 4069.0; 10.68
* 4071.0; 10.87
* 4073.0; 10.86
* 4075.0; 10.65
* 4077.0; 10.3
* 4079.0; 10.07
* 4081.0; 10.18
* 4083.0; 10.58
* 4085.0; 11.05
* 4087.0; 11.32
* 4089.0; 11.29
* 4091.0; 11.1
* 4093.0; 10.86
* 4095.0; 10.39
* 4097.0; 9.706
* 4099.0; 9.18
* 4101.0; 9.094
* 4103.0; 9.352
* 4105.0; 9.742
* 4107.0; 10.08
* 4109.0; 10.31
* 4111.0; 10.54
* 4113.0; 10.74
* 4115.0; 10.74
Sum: 10.4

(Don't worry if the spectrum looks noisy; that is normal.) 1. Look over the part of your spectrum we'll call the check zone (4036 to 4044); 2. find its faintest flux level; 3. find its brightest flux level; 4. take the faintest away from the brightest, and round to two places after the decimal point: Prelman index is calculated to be 0.55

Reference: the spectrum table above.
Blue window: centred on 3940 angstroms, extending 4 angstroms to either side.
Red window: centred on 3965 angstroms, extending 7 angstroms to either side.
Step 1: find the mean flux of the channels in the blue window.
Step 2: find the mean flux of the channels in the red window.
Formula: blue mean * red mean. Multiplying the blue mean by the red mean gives 27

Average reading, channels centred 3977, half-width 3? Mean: 7.4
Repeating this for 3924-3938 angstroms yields 4.6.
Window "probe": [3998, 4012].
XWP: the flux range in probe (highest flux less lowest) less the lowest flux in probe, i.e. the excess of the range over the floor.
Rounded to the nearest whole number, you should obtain -9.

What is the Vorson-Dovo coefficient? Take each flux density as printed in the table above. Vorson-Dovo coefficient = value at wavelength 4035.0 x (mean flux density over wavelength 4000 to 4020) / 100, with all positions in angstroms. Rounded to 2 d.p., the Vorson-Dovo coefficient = 1.05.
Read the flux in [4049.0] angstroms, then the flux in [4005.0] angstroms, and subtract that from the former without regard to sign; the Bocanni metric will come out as 0.7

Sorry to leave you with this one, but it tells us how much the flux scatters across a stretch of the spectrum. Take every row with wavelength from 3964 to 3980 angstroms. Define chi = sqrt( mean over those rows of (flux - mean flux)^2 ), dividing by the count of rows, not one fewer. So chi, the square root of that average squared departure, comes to 1.6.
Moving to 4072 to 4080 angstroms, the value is 0.3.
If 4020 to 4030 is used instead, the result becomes 0.5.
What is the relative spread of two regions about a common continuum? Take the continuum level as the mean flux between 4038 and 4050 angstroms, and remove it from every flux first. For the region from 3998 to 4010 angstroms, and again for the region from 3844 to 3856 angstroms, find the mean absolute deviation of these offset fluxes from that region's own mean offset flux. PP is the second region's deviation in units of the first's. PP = 1.4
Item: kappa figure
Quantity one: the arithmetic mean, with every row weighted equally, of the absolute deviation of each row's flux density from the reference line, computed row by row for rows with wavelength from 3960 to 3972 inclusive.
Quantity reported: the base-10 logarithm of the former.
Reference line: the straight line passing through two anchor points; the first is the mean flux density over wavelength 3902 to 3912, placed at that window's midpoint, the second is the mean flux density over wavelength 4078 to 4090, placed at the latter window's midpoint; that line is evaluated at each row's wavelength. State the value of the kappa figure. 0.57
